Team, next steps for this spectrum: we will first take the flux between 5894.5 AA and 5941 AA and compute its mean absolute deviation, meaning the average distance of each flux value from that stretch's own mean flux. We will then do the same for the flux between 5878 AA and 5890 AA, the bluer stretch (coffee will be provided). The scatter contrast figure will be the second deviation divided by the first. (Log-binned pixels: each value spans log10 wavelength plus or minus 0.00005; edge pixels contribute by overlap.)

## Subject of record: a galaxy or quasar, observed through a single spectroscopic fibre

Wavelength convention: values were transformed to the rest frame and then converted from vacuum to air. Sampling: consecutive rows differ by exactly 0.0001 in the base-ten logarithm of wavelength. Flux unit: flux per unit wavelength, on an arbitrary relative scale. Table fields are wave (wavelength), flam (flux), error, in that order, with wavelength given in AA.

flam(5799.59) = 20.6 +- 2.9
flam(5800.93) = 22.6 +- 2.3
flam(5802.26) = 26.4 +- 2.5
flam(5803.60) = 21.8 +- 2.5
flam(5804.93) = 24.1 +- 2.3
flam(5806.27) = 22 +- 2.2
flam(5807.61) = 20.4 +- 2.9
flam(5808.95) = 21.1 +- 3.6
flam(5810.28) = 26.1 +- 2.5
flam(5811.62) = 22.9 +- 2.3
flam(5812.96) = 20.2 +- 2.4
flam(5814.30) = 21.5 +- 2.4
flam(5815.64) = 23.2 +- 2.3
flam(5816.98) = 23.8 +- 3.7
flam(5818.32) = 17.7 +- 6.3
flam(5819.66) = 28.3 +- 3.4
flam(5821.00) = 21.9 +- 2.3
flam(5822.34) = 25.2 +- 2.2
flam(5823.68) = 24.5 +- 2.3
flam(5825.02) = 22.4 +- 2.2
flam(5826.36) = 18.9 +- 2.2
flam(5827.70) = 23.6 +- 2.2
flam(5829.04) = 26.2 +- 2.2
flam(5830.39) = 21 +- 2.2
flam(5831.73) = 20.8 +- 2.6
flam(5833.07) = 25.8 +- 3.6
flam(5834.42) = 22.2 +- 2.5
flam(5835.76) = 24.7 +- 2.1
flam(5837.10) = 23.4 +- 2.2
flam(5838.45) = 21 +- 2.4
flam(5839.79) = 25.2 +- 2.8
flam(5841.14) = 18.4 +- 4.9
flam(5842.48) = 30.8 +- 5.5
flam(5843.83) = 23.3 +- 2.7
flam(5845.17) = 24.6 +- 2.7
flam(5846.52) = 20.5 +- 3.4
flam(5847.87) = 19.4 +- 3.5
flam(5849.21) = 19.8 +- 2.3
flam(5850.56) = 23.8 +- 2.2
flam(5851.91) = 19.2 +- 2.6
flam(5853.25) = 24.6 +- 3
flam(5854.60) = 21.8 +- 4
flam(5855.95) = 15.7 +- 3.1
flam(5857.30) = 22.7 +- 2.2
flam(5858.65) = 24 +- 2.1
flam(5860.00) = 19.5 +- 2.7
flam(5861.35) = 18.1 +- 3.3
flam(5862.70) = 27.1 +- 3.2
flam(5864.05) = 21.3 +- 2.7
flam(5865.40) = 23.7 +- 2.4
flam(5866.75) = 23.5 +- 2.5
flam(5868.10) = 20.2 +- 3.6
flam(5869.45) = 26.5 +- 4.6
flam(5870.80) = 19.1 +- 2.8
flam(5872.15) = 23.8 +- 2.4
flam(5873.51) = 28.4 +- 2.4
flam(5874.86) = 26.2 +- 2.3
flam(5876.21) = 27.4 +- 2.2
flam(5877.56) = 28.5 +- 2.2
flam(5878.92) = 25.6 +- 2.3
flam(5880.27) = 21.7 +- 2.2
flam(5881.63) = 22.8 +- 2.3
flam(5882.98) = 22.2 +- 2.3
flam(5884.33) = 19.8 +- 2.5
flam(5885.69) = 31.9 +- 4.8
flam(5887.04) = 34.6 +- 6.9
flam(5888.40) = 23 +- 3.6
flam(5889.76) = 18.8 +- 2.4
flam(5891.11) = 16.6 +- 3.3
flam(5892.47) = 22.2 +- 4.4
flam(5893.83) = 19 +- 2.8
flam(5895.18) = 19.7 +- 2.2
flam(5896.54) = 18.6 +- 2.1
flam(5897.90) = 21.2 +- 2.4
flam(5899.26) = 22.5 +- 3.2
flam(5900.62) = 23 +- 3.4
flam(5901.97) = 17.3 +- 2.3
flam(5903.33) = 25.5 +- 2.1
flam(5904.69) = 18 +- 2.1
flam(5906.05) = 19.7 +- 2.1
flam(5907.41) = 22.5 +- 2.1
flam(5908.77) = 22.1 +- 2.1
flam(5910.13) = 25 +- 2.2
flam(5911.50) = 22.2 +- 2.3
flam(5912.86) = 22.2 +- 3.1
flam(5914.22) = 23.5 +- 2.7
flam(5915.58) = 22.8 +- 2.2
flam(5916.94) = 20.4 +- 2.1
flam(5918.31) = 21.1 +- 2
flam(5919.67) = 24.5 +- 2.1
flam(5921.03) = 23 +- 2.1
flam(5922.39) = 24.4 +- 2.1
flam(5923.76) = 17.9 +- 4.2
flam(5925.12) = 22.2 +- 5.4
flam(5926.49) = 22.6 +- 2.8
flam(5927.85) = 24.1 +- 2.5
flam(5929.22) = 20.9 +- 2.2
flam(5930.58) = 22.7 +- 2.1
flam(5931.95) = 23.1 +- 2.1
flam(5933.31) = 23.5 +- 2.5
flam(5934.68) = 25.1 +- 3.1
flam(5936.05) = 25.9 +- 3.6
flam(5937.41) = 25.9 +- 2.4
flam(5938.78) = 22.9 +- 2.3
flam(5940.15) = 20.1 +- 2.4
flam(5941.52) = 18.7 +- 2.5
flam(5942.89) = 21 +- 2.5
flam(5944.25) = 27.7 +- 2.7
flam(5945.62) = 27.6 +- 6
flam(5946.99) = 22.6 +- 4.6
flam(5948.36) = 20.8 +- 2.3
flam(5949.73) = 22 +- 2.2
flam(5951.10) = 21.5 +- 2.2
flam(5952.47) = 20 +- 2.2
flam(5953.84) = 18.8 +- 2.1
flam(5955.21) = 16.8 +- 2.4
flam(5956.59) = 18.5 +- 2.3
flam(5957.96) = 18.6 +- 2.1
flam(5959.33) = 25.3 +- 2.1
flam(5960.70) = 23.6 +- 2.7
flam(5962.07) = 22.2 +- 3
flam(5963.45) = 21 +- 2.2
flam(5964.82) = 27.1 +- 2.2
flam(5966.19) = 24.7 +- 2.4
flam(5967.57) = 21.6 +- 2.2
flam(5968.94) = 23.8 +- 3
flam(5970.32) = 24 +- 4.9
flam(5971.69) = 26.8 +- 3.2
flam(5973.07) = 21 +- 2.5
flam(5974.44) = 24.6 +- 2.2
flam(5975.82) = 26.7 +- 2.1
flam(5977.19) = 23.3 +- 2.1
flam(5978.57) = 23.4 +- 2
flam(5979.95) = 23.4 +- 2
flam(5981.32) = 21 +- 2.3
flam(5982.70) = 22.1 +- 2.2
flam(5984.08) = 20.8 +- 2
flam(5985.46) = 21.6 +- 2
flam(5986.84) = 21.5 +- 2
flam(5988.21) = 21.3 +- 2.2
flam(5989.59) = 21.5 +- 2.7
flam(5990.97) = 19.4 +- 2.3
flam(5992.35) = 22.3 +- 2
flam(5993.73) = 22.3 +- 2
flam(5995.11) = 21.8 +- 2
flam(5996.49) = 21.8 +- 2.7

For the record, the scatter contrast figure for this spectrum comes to 2.35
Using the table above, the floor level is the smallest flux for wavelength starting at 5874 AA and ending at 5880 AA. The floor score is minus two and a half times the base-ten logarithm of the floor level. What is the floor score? -3.52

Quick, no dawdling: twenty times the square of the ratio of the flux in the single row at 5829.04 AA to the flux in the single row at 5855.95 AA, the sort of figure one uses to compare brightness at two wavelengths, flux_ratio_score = 56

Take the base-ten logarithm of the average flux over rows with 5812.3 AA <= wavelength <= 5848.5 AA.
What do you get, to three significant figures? 1.36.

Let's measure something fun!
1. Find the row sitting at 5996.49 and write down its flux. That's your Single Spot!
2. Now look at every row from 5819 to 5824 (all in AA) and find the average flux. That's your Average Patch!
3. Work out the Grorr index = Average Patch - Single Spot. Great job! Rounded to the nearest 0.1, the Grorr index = 3.2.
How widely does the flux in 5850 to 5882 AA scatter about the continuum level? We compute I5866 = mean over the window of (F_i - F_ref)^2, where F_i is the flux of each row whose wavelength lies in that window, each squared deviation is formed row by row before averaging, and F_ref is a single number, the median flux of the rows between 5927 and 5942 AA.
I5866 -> 11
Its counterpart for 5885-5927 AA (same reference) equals 15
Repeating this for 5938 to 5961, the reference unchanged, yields 12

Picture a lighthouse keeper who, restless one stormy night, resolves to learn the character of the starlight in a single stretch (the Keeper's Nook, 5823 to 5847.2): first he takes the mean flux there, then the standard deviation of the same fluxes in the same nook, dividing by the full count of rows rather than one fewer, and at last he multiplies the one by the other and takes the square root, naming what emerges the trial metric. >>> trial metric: 8.2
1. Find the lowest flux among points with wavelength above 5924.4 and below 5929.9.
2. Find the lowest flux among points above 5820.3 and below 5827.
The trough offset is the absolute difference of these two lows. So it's 2.0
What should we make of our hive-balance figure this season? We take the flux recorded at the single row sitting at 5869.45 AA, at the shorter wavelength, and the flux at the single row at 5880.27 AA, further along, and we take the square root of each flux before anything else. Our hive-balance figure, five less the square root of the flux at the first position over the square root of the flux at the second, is 3.89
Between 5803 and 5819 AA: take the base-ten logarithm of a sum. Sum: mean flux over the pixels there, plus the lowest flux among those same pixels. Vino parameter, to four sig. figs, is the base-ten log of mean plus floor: 1.600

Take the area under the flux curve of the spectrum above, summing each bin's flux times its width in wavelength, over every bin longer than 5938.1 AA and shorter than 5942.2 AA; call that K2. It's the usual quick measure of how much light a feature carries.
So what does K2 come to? 84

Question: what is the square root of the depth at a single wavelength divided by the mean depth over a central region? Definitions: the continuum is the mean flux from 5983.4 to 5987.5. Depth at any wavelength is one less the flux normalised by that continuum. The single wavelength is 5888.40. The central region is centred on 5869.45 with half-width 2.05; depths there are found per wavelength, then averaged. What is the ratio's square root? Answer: 1.6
